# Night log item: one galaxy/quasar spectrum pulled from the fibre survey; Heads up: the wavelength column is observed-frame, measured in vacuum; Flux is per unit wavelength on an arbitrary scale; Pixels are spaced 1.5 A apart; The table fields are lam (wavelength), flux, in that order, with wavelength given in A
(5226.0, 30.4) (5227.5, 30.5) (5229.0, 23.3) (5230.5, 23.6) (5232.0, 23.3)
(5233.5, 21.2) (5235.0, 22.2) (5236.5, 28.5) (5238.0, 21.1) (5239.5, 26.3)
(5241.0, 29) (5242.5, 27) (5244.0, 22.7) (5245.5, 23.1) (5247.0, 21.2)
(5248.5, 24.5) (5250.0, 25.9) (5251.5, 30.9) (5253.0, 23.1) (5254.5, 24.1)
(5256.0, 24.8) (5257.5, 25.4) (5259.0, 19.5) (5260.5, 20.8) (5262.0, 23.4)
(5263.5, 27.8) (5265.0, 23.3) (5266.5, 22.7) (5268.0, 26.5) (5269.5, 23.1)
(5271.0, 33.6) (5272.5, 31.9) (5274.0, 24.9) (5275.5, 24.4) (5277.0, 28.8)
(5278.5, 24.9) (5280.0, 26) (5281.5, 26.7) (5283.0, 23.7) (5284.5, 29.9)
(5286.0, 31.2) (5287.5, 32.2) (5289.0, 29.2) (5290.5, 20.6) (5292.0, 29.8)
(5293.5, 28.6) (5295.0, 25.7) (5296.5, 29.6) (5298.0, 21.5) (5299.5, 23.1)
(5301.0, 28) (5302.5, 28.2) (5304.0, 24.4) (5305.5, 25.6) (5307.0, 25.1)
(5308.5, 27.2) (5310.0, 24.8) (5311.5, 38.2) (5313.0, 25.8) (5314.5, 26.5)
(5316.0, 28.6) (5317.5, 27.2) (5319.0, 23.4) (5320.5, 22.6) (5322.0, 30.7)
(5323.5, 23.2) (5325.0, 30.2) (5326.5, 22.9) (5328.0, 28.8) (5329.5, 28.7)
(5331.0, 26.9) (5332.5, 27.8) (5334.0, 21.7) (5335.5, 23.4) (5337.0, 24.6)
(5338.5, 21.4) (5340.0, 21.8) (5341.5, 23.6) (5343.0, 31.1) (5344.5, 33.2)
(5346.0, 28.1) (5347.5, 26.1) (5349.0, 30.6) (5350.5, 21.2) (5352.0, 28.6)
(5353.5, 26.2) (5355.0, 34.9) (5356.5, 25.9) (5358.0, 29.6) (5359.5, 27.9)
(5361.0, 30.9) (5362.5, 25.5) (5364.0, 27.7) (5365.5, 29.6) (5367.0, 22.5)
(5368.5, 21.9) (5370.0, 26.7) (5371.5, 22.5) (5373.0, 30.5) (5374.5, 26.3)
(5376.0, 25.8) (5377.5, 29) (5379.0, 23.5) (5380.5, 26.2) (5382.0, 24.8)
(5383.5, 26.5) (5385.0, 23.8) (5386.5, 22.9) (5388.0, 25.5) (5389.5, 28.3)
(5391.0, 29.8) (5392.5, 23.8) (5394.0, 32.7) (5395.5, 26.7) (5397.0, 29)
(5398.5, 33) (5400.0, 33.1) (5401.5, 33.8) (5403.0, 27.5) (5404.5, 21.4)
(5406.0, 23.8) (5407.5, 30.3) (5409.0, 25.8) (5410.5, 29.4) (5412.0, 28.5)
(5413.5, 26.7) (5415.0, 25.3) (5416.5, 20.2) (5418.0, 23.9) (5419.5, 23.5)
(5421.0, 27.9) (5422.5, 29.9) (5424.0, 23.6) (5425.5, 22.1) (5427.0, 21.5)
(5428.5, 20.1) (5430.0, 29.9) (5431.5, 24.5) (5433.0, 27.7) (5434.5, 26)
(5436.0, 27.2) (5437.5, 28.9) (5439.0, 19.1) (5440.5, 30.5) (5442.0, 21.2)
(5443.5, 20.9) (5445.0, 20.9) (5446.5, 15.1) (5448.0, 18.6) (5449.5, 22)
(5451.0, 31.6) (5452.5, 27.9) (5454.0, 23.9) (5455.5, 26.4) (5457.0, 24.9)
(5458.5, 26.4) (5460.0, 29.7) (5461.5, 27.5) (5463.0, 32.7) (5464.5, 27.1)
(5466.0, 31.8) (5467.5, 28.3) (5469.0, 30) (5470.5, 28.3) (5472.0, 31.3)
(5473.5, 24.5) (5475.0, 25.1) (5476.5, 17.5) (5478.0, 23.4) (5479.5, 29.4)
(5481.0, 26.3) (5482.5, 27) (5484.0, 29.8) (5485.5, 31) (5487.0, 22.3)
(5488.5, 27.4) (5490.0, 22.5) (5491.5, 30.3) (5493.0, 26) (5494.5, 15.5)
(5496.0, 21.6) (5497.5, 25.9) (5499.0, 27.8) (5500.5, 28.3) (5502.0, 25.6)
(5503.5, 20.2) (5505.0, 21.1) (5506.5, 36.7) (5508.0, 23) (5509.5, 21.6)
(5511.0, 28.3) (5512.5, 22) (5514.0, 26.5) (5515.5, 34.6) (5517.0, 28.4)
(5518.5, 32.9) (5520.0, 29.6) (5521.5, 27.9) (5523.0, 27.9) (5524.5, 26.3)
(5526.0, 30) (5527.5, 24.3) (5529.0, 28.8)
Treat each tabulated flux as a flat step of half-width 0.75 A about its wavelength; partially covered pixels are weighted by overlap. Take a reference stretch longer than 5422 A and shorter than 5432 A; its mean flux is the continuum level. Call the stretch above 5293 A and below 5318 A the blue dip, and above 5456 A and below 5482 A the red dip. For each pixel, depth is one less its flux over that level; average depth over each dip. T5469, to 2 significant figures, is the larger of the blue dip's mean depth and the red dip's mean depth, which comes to -0.10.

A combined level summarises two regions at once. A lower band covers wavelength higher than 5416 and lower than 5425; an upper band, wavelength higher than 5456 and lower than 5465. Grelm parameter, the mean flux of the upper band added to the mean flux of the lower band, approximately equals 52.9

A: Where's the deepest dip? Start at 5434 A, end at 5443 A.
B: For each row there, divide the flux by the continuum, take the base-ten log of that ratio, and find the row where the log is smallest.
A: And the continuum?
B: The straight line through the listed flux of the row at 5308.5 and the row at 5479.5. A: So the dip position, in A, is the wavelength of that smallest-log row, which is 5439.0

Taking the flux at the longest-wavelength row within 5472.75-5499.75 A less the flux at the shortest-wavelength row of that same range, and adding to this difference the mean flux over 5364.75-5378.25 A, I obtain 29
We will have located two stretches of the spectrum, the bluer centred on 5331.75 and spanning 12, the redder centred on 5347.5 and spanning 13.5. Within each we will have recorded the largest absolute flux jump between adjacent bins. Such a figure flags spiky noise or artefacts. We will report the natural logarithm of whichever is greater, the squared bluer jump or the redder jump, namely 3.6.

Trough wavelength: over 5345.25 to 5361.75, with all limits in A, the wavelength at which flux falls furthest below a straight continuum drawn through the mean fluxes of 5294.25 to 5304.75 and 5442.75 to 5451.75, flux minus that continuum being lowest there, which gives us 5350.5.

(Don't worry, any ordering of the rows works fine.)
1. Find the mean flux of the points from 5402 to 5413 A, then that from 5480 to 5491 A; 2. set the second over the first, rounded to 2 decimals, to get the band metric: 1.00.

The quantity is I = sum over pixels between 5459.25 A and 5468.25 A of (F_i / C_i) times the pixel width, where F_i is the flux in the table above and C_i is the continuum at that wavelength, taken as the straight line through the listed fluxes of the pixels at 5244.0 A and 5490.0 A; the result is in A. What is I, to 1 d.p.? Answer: 11.8 A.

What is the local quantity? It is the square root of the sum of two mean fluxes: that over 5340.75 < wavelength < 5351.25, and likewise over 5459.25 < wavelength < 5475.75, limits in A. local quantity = 7.51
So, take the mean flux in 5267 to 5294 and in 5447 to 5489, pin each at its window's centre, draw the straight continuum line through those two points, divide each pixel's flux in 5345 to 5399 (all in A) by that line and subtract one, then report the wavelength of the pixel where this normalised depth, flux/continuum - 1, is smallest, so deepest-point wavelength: 5350.5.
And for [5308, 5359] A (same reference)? 5350.5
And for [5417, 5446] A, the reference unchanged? 5439.0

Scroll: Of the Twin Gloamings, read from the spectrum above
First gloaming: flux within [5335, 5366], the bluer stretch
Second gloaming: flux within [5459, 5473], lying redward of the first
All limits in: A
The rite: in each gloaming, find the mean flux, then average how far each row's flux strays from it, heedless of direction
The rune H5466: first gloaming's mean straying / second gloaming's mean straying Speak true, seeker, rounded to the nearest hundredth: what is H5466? 1.91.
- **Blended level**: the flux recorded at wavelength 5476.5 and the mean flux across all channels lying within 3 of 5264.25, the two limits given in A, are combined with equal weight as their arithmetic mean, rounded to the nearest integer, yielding 21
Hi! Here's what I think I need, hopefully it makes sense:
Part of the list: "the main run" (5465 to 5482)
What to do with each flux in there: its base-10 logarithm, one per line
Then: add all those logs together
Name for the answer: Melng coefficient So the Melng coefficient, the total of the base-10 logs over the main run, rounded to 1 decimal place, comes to 15.7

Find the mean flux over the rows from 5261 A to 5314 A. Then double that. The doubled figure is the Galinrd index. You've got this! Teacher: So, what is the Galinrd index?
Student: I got 54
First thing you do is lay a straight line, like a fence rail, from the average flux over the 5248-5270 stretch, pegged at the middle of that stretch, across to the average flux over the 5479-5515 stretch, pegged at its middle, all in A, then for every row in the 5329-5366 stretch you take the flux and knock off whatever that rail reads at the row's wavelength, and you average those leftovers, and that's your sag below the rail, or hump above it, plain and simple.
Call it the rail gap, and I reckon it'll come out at 2.2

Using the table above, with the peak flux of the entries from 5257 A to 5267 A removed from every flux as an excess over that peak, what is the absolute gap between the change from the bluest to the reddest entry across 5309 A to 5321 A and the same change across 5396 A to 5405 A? 5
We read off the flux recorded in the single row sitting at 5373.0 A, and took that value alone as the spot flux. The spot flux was 30.5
